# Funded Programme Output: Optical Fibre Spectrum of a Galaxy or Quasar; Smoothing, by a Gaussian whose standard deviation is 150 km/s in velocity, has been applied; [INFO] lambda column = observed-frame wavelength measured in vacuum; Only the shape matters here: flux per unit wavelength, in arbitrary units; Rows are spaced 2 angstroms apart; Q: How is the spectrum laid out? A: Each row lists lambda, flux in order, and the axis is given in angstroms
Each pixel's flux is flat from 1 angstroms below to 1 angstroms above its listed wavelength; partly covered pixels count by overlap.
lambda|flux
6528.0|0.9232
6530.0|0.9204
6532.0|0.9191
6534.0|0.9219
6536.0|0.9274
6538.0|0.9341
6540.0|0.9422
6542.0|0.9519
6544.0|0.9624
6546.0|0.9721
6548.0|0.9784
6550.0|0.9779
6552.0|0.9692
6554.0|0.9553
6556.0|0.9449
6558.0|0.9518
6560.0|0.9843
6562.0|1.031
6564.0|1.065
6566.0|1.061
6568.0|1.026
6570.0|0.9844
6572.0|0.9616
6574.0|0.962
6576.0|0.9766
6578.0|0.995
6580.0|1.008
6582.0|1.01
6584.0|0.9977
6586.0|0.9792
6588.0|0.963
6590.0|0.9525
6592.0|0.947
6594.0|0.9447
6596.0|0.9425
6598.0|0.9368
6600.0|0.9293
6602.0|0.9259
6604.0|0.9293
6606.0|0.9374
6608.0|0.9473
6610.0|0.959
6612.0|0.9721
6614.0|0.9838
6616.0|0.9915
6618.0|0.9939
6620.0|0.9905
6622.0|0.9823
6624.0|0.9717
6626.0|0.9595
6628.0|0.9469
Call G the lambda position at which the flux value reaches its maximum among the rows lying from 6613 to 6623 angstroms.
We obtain 6618.0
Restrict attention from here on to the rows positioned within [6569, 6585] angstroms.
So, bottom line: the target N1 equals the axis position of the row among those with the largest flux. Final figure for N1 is 6582.0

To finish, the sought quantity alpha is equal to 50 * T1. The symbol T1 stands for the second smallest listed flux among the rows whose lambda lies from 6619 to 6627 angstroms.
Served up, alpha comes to 48.6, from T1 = 0.9717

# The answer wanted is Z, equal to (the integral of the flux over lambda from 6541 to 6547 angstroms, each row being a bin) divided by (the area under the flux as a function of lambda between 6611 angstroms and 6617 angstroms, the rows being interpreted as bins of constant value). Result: 0.98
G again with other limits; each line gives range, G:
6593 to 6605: 6594.0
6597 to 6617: 6616.0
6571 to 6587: 6582.0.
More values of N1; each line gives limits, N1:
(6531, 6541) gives 6540.0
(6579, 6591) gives 6582.0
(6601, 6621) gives 6618.0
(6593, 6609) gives 6608.0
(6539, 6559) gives 6548.0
